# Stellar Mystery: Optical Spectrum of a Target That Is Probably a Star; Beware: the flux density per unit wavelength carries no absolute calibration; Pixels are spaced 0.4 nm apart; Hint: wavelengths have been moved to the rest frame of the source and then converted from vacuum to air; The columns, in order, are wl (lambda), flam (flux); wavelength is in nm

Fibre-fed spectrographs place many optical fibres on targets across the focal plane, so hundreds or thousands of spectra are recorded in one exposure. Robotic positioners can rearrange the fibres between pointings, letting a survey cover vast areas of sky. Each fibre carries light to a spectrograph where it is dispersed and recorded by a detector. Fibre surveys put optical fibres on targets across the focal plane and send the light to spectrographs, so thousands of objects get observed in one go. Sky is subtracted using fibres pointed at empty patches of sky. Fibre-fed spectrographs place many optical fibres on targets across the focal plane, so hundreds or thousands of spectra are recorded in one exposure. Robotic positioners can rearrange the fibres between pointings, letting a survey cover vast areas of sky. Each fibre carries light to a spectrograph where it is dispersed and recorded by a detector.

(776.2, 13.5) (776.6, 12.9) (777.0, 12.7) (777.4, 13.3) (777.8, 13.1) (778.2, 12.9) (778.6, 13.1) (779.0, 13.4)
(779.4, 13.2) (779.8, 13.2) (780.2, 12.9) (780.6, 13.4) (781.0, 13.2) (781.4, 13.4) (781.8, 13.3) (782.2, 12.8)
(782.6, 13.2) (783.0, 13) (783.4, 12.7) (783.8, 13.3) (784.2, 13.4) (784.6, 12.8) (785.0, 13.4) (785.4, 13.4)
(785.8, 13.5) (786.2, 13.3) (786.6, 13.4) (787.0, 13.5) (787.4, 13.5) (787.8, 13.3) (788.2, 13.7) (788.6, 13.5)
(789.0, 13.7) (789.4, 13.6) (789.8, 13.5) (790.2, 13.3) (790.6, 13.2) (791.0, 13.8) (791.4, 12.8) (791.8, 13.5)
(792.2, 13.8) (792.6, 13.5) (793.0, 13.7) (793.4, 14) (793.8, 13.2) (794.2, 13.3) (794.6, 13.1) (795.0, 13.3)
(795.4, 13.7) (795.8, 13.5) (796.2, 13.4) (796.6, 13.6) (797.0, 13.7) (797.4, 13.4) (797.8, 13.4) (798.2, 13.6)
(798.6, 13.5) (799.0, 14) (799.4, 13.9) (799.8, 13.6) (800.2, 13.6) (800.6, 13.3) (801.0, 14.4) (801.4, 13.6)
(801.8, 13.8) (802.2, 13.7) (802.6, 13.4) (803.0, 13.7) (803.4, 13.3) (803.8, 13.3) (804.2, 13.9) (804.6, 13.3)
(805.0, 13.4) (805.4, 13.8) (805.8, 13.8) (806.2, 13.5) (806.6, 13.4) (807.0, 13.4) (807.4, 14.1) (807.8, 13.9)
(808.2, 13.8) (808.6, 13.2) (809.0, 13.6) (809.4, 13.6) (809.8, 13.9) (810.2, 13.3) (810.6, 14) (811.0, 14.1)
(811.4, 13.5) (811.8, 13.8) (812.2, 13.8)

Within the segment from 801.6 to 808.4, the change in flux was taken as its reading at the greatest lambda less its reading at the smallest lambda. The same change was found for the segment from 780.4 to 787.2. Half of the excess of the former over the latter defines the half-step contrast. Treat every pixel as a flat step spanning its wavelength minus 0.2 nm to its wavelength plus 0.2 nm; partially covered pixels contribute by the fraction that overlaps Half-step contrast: -0.050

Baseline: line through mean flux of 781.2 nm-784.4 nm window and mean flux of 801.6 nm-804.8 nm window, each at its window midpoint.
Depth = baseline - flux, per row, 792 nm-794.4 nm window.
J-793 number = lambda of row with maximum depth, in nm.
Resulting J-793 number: 793.8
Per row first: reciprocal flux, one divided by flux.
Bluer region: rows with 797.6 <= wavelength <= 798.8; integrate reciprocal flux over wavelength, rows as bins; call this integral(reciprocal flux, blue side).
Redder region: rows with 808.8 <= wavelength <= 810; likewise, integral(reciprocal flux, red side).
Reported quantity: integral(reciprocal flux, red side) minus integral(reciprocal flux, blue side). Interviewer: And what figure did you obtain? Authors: -0.0013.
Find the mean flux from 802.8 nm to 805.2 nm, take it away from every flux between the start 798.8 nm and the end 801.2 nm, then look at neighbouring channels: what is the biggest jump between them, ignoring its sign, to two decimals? 1.10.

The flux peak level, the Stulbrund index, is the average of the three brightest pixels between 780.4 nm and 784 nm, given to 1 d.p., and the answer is 13.4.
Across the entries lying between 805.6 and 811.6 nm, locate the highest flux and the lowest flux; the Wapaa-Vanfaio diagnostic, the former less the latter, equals 0.90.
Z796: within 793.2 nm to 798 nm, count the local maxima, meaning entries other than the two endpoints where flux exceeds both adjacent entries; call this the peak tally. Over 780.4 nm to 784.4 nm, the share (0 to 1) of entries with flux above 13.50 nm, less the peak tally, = -3.0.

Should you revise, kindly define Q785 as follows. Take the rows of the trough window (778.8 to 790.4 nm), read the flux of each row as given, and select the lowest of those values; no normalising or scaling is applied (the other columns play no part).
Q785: 12.7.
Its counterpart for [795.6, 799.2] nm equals 13.4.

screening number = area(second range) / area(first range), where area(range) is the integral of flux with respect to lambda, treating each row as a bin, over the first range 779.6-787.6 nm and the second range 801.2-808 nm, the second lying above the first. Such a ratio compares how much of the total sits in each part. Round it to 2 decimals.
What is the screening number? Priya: 0.87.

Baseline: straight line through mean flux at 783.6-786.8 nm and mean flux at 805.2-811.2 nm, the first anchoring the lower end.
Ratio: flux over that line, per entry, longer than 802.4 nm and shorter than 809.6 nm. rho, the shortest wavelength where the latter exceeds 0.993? 803.0 nm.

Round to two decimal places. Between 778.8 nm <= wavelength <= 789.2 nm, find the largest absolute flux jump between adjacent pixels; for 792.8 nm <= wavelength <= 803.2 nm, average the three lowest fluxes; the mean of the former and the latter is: 6.90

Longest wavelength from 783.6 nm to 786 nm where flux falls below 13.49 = 785.4 nm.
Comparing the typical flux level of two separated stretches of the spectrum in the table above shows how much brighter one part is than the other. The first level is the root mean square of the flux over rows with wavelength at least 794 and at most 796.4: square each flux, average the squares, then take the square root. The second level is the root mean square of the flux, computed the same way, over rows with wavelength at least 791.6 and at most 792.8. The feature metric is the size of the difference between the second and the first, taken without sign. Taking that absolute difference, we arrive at 0.22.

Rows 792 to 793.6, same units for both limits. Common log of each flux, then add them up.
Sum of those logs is 4.55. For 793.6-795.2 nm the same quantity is 4.49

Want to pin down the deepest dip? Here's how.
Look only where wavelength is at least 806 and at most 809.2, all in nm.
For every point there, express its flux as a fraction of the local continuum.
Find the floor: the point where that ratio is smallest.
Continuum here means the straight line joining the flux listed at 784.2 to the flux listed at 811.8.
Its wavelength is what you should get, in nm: 808.6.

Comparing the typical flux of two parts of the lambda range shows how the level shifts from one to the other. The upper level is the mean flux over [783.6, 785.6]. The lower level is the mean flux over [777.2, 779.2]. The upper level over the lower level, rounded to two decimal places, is 1.01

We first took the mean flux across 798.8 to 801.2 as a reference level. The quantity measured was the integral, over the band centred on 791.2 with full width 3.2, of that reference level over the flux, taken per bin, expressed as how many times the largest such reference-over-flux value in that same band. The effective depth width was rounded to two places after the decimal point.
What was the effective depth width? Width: 3.05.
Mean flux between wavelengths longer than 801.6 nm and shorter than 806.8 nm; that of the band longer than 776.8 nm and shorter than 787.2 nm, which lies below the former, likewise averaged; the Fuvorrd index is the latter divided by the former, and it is 0.97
